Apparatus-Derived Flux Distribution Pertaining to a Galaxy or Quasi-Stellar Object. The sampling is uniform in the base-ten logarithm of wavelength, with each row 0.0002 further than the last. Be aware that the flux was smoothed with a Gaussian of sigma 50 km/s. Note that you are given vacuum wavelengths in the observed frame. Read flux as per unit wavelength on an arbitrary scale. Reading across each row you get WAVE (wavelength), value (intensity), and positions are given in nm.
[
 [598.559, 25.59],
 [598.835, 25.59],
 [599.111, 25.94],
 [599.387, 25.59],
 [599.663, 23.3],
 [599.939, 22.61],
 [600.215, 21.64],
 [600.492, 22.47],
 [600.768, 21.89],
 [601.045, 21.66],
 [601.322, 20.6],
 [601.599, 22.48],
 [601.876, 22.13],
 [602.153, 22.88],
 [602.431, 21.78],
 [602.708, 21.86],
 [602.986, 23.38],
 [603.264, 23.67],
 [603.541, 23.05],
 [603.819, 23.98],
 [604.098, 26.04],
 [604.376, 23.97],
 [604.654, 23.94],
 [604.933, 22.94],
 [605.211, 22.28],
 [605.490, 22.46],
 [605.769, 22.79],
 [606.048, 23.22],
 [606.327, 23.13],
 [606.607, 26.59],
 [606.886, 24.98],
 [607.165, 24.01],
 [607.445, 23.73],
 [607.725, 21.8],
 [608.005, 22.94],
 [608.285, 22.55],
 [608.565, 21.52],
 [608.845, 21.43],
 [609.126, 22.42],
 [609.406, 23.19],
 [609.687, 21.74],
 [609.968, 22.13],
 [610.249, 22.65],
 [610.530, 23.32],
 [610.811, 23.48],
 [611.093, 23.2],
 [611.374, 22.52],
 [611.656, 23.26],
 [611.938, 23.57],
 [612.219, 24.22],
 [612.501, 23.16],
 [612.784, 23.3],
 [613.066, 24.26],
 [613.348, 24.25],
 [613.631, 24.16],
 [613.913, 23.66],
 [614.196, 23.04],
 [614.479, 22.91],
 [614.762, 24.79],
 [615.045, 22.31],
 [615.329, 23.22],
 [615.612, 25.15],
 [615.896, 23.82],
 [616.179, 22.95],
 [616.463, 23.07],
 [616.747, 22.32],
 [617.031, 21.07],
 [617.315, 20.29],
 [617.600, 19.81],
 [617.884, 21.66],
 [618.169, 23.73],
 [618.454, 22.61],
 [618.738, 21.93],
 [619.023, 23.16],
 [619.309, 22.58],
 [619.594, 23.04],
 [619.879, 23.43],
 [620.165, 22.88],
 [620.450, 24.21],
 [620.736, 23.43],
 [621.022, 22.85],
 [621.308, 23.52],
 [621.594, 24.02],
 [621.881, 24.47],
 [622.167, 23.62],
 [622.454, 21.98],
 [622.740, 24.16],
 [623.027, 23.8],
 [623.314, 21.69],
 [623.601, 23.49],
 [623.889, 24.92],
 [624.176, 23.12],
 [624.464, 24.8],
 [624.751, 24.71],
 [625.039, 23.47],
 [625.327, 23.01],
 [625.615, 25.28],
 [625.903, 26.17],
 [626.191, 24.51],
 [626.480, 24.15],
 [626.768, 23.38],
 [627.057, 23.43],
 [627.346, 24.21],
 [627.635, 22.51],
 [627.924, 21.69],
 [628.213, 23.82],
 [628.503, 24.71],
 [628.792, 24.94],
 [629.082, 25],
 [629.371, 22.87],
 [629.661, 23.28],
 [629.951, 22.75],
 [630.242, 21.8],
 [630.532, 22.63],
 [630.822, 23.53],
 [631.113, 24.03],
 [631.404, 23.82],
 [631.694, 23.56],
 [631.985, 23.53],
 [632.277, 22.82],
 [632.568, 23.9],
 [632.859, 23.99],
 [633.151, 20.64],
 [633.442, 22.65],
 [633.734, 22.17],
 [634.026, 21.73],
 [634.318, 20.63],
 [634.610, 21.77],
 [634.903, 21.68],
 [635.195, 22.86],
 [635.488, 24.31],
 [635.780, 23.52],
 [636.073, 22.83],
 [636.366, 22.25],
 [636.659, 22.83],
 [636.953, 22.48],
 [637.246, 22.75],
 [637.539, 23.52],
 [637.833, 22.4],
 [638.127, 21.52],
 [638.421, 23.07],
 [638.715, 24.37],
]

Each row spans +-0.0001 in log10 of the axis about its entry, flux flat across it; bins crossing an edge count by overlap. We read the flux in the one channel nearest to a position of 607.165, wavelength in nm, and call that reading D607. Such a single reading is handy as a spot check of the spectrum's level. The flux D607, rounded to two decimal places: 24.01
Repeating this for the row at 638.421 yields 23.07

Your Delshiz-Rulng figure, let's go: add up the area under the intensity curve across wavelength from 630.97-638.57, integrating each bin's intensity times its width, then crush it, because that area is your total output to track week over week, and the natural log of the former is 5.2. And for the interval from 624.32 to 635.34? 5.5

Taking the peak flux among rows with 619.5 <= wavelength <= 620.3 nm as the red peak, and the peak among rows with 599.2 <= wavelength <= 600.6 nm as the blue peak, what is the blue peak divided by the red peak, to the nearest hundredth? 1.09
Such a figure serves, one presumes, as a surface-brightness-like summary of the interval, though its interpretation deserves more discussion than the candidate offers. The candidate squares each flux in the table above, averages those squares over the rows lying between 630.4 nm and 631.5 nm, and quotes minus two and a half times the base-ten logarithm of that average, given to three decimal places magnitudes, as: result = -6.856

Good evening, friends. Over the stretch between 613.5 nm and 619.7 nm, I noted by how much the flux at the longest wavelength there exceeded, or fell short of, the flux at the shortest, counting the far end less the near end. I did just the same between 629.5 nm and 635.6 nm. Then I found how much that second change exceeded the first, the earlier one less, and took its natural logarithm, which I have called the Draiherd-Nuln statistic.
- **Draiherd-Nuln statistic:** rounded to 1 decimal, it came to 0.8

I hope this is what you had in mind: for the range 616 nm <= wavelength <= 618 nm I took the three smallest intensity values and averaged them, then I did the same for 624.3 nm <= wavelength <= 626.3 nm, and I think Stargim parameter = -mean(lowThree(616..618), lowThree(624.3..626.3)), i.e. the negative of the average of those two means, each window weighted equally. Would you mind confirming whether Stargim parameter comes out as -22.0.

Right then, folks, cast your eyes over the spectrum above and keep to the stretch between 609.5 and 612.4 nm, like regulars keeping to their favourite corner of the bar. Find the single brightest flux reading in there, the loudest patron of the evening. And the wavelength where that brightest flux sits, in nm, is 612.219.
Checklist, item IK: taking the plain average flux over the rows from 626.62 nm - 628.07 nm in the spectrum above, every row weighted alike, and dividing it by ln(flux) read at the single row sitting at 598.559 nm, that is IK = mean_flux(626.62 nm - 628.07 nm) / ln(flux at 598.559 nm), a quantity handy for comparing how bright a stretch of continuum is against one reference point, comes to 7.1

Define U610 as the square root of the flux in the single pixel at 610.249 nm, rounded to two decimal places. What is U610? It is 4.76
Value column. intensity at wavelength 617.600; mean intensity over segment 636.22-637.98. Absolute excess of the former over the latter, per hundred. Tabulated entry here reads 0.029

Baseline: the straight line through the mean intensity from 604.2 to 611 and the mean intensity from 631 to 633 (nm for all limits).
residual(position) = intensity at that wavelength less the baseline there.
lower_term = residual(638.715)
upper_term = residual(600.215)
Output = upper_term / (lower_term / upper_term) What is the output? 3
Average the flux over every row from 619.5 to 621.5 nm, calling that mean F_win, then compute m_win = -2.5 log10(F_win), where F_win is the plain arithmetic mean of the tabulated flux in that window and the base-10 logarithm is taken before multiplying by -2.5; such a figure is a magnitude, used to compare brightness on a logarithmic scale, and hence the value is -3.42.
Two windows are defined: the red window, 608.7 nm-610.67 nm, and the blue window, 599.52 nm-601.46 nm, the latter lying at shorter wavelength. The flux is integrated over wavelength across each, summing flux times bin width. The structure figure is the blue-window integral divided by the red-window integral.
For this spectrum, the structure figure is 0.968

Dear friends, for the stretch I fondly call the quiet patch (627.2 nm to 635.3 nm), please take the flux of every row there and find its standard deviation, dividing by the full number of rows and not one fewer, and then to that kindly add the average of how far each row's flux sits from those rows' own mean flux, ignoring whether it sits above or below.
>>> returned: 2.13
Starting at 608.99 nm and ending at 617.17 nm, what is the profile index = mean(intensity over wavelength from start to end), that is 23.2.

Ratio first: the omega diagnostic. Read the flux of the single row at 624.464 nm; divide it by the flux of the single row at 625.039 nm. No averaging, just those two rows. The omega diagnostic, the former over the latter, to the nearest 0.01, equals 1.06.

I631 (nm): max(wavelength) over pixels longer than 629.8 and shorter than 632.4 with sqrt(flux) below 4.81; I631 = 632.277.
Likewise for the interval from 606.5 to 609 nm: 608.845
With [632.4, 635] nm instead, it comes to 634.903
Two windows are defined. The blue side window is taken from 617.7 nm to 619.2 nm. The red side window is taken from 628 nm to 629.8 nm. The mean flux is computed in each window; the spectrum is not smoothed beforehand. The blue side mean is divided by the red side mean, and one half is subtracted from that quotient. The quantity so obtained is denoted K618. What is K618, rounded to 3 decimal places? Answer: 0.438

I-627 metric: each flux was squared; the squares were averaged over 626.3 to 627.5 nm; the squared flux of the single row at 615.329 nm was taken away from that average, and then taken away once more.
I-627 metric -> -512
